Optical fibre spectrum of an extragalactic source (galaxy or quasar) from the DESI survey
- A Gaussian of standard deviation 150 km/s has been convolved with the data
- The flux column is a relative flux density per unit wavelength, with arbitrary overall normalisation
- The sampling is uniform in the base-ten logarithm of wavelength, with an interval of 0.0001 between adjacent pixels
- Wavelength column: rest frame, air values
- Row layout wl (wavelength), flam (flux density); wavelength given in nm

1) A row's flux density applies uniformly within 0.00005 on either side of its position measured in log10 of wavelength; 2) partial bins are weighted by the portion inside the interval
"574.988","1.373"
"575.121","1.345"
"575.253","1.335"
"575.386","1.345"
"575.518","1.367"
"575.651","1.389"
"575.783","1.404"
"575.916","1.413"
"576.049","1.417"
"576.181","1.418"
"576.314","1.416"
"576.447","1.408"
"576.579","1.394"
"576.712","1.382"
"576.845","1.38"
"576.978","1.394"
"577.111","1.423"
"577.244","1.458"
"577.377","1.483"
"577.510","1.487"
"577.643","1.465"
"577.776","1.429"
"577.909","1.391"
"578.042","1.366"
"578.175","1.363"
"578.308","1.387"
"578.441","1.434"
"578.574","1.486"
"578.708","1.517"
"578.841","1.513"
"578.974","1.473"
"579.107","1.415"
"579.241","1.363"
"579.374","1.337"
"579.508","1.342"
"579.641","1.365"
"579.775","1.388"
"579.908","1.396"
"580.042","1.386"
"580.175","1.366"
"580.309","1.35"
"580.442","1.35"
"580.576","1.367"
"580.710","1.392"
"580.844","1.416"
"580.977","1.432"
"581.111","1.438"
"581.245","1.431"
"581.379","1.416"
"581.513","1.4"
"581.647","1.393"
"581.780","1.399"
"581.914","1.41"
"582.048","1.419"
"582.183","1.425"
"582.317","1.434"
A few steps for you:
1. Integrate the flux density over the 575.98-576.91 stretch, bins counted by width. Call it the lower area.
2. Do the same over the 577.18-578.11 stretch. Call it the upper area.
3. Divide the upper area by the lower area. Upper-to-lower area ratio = 1.03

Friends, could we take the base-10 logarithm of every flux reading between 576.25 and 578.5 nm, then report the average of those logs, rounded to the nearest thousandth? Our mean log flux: 0.151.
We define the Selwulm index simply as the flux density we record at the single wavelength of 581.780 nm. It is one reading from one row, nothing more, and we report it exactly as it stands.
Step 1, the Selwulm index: 1.399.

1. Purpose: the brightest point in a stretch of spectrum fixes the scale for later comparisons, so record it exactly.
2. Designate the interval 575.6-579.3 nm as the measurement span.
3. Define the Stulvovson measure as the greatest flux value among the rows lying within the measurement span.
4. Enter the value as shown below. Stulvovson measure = 1.517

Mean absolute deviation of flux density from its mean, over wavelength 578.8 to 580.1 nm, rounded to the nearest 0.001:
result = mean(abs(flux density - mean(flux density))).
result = 0.042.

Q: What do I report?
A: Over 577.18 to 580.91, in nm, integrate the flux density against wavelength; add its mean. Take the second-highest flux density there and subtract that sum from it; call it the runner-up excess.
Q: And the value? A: -5.2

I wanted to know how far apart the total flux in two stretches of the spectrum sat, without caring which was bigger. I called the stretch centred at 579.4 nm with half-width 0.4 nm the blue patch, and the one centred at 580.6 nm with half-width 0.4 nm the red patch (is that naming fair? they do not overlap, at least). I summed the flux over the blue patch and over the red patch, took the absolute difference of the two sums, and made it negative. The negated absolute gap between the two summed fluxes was -0.10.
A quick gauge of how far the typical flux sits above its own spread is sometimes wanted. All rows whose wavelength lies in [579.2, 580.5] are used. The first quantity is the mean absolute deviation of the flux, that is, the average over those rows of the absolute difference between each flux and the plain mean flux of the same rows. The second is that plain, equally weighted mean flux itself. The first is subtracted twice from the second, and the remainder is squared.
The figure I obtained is 1.78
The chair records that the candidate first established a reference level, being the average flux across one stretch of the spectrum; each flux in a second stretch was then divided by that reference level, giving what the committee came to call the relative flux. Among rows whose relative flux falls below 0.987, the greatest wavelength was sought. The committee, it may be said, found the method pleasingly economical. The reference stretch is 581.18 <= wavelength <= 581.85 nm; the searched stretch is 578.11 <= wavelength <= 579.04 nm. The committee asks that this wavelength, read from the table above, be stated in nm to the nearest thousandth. 578.308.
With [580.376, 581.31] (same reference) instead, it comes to 580.576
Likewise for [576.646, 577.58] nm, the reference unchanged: 576.845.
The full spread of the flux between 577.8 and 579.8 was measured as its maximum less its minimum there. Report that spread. 0.18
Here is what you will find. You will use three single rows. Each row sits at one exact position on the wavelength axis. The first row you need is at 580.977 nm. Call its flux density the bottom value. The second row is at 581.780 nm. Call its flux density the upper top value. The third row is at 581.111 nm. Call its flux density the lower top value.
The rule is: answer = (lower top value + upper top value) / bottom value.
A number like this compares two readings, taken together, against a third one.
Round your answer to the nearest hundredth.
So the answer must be 1.98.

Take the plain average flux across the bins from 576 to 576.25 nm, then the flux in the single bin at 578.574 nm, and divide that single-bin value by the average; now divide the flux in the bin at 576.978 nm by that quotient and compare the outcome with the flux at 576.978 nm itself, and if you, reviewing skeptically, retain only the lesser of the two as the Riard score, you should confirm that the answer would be 1.33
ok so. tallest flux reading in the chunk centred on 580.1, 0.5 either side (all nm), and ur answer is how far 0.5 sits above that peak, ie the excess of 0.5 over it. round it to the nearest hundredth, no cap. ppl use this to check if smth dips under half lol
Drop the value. -0.90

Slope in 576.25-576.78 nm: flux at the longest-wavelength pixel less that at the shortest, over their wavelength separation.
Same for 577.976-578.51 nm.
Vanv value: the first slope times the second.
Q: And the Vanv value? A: -0.015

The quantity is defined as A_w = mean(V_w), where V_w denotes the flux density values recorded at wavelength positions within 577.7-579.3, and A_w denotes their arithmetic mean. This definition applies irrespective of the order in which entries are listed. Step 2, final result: 1.43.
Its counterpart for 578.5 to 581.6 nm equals 1.41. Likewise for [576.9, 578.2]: 1.43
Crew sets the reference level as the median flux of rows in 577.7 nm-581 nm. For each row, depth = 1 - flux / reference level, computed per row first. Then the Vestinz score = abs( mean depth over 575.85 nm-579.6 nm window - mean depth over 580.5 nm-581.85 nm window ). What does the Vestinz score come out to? 0.0082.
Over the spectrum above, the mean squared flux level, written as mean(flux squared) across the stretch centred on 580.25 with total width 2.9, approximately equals 1.95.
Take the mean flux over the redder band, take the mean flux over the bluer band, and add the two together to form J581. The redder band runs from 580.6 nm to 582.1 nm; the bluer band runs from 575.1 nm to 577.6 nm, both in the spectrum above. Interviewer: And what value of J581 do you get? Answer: 2.82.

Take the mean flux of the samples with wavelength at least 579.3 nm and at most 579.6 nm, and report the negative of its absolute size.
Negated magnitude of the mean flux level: -1.34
